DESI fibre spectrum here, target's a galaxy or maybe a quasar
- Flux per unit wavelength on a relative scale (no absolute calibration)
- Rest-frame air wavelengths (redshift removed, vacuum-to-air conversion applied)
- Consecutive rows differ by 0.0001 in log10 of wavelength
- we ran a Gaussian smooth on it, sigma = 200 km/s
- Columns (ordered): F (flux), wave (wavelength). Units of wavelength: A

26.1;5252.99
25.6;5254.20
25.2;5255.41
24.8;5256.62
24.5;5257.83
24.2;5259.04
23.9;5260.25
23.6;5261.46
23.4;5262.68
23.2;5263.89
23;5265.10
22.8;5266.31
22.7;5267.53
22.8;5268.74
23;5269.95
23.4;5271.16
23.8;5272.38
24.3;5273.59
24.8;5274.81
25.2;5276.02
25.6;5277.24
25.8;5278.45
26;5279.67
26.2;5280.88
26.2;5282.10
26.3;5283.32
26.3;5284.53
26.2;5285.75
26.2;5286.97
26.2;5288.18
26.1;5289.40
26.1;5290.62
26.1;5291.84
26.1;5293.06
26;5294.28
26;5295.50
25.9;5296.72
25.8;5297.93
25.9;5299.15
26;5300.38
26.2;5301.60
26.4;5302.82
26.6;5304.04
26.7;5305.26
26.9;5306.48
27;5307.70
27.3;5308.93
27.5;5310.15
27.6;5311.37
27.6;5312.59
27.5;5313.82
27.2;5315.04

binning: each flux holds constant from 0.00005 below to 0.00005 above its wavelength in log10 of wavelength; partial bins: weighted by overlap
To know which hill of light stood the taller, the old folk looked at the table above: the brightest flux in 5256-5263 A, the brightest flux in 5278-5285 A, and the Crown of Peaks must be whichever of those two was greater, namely 26.3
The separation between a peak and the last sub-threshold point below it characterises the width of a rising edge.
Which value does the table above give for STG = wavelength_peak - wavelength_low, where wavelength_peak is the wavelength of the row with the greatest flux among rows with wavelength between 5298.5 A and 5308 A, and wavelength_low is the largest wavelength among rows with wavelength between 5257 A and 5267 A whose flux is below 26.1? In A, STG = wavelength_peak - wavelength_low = 41.4 A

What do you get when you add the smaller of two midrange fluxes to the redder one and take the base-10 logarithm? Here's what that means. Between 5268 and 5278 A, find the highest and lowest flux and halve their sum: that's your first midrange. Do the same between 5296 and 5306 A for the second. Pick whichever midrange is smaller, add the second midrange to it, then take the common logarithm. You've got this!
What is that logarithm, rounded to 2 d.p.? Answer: 1.70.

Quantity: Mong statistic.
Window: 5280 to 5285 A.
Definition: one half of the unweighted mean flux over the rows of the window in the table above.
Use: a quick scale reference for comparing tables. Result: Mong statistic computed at 13.1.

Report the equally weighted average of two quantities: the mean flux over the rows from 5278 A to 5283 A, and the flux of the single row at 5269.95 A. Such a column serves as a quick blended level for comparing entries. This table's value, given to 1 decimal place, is 24.5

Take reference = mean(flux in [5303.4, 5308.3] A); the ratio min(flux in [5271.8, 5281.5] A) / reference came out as 0.89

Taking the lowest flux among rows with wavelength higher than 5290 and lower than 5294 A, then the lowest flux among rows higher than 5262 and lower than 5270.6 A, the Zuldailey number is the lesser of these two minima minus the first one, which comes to -3.40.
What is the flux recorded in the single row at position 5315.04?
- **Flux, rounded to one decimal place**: 27.2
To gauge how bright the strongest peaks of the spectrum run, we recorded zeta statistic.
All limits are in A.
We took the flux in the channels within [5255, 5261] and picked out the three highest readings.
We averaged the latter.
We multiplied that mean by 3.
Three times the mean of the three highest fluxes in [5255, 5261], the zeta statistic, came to 74.5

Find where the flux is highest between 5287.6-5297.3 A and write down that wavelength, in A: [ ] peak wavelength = 5288.18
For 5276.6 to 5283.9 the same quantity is 5283.32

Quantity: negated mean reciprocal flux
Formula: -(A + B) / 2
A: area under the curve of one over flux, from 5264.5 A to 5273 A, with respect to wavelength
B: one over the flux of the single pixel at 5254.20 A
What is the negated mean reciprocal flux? -0.204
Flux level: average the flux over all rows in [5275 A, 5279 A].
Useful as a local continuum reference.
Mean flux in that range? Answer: 25.5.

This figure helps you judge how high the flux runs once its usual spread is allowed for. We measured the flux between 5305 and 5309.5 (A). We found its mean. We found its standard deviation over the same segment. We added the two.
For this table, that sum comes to 27.2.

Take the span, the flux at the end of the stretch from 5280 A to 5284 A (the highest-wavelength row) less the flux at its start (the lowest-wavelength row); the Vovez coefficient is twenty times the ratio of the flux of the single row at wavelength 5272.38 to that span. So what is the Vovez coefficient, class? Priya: 4760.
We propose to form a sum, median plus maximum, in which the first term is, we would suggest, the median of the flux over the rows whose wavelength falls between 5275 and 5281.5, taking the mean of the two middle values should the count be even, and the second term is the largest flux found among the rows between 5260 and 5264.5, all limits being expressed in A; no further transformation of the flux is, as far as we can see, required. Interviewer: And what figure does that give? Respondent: 50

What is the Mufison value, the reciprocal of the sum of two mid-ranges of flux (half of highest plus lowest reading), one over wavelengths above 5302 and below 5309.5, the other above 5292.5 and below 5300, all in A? 0.0189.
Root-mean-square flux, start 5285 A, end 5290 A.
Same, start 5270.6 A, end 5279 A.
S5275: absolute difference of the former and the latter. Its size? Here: 1.5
